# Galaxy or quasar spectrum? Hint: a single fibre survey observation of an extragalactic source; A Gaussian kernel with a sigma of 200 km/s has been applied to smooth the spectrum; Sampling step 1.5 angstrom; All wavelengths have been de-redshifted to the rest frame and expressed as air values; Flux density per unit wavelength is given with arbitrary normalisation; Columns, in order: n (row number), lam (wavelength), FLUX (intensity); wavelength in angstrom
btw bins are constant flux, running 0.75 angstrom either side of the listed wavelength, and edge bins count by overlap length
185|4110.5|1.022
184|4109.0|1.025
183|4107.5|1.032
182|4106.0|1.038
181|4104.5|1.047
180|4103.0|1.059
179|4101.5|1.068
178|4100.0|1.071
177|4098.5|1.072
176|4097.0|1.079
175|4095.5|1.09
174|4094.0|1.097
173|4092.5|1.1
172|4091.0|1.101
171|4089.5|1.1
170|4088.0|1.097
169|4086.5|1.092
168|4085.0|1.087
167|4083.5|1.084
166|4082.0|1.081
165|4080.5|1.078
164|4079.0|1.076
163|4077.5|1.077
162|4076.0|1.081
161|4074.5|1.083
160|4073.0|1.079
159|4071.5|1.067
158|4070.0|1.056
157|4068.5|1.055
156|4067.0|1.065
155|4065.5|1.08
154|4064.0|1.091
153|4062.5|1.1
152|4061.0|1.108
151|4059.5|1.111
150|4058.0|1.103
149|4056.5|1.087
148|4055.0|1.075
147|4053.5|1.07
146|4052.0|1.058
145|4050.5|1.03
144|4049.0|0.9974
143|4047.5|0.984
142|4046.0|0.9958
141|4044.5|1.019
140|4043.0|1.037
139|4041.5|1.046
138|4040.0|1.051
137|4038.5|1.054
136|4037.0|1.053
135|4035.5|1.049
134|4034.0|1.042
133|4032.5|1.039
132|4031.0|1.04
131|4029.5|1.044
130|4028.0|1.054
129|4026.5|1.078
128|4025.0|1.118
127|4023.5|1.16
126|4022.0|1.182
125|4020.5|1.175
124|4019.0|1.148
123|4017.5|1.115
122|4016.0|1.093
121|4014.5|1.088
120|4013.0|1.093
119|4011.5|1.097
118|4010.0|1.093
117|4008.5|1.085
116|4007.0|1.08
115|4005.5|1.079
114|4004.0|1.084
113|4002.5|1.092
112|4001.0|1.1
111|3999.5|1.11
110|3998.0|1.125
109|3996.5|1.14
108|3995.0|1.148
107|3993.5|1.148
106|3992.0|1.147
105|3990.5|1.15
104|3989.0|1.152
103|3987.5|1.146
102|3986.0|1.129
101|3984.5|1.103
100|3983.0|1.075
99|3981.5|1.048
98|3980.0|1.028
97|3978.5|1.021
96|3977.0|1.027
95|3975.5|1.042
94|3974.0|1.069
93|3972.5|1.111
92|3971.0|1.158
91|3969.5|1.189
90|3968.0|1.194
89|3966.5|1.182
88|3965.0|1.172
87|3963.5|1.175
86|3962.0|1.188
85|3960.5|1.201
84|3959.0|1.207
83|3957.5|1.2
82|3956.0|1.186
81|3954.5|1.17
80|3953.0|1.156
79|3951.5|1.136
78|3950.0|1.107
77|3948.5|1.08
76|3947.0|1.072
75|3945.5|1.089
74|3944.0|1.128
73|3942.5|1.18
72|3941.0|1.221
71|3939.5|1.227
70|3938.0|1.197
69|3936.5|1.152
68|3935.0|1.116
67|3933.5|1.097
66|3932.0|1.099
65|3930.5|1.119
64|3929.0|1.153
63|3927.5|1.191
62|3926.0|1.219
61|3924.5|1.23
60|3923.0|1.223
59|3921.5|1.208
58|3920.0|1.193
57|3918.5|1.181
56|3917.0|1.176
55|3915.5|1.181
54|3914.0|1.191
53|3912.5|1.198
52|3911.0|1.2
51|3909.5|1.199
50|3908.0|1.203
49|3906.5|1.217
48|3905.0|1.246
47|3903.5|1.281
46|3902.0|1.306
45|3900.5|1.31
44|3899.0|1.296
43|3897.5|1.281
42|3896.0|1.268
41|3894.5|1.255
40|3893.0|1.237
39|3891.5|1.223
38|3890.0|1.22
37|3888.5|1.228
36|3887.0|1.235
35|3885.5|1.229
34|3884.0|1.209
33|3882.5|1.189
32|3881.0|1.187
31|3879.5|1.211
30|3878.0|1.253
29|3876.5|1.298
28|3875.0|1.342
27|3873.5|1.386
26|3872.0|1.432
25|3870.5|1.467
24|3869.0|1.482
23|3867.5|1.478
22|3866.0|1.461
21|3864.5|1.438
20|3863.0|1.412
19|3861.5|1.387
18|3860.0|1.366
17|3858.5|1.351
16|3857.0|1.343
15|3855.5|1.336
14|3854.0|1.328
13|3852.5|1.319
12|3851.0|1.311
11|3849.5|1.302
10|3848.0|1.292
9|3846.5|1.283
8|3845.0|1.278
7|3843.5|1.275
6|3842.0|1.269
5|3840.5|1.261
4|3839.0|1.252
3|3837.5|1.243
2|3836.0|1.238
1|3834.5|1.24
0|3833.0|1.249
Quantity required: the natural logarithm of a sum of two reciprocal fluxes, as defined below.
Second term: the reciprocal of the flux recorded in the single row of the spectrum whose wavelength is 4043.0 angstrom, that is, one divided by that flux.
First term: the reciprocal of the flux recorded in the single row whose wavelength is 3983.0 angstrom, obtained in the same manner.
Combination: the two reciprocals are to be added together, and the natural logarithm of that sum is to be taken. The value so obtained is 0.64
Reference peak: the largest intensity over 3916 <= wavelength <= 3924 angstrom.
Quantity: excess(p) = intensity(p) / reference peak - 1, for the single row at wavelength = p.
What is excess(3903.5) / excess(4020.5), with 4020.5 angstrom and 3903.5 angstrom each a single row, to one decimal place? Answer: -1.2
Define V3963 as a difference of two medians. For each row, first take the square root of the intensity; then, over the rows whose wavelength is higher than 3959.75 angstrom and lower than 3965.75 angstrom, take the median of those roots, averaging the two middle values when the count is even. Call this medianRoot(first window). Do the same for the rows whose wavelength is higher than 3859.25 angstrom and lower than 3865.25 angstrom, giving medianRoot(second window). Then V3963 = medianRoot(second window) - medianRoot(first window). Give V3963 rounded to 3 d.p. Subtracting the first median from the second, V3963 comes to 0.096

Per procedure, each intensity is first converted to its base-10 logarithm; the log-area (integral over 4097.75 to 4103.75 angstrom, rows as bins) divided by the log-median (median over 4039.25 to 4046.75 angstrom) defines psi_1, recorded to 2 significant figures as 11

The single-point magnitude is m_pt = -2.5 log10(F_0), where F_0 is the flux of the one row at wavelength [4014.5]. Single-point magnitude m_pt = -0.09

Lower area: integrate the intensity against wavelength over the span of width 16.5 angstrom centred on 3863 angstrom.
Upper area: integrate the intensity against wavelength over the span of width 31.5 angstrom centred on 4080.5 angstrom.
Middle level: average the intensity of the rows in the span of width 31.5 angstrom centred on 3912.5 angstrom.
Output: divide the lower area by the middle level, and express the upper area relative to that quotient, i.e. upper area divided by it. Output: 1.8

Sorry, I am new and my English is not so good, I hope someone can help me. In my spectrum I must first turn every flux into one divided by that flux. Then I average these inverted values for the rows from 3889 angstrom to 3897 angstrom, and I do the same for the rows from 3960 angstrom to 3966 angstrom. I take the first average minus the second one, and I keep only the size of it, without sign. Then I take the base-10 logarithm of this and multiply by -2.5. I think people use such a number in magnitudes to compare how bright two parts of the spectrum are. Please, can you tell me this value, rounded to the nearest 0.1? 3.5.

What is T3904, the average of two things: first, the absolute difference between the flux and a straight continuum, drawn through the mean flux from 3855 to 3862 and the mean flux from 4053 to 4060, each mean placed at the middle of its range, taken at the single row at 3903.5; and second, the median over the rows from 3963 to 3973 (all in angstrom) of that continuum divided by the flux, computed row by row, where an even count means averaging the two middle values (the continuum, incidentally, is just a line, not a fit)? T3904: 0.524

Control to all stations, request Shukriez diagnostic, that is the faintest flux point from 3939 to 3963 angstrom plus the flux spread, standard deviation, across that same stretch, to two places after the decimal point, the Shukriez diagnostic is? 1.12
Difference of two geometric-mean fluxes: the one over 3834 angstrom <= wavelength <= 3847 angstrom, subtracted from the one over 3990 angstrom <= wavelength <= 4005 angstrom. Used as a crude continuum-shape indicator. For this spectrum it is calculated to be -0.14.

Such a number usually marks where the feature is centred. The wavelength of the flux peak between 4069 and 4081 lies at 4074.5 angstrom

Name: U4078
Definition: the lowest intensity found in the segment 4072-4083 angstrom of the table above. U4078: 1.076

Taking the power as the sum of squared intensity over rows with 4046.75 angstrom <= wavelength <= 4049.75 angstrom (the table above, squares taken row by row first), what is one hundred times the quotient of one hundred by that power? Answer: 5094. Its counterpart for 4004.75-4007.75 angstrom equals 4291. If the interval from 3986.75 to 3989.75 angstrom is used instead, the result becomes 3787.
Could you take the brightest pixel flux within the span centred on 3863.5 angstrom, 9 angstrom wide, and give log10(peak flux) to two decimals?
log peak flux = 0.17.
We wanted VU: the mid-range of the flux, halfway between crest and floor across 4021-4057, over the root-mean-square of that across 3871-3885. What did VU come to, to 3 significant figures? 0.845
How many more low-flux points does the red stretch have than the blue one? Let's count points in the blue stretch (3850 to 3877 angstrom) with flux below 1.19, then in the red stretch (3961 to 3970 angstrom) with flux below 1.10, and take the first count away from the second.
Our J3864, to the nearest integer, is 0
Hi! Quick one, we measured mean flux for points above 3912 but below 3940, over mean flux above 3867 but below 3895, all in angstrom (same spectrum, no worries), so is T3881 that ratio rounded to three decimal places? 0.910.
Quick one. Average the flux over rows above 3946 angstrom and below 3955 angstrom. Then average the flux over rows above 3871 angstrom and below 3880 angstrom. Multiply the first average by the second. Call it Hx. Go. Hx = 1.48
